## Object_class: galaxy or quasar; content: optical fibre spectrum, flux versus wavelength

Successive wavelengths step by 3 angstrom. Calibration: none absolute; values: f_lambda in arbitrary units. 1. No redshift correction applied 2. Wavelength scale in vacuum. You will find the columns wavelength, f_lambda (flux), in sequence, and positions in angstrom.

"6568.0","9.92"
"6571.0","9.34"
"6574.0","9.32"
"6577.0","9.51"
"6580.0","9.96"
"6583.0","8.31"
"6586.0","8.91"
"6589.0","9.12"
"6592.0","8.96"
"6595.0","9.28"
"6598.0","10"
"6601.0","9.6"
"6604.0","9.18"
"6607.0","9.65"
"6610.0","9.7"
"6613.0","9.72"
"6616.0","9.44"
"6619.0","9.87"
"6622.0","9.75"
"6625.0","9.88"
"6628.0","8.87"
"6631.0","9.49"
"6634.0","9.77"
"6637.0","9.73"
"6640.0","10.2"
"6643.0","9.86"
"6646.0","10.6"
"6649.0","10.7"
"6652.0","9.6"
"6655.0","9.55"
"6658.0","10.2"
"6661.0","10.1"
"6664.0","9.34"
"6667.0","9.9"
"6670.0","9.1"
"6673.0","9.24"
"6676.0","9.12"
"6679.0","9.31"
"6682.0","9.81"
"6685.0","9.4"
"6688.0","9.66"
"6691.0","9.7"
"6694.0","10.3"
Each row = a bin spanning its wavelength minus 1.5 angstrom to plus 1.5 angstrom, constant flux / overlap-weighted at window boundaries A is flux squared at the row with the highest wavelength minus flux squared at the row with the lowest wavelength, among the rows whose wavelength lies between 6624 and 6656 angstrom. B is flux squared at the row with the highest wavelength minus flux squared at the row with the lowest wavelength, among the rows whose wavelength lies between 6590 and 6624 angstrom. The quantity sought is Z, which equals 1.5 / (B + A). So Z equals 0.18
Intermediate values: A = -6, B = 15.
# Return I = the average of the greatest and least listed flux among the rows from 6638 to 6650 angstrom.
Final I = 10.28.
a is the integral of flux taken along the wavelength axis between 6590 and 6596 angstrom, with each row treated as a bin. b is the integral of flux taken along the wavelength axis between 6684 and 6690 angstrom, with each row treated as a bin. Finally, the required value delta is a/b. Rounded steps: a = 54.6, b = 57.3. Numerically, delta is 0.95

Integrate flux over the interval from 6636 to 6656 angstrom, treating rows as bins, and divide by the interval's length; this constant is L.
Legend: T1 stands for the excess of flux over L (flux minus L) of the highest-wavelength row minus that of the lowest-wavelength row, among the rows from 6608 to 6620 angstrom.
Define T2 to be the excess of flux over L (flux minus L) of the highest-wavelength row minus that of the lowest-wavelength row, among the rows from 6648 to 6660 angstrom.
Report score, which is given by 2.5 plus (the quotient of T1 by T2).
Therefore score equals 2.2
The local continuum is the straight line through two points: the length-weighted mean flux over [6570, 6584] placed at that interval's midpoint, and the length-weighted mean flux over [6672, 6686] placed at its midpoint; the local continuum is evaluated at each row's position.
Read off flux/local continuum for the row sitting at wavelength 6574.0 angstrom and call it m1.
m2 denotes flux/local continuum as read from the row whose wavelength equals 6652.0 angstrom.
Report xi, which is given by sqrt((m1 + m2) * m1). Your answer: 1.42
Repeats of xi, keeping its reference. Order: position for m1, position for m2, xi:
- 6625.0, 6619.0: 1.49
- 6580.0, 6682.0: 1.50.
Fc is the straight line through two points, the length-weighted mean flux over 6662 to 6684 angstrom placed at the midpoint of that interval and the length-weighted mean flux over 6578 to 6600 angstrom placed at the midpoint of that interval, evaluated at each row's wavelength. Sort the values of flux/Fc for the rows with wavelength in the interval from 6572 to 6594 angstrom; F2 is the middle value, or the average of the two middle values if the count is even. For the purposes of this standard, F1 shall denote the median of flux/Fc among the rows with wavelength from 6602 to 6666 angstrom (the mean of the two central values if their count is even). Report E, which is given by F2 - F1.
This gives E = -0.06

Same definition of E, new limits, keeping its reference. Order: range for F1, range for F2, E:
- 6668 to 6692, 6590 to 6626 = 0.05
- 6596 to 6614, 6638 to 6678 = 0.01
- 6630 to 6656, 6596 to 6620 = 0.00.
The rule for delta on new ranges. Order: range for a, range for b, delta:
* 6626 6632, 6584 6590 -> 1.03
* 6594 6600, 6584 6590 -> 1.08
